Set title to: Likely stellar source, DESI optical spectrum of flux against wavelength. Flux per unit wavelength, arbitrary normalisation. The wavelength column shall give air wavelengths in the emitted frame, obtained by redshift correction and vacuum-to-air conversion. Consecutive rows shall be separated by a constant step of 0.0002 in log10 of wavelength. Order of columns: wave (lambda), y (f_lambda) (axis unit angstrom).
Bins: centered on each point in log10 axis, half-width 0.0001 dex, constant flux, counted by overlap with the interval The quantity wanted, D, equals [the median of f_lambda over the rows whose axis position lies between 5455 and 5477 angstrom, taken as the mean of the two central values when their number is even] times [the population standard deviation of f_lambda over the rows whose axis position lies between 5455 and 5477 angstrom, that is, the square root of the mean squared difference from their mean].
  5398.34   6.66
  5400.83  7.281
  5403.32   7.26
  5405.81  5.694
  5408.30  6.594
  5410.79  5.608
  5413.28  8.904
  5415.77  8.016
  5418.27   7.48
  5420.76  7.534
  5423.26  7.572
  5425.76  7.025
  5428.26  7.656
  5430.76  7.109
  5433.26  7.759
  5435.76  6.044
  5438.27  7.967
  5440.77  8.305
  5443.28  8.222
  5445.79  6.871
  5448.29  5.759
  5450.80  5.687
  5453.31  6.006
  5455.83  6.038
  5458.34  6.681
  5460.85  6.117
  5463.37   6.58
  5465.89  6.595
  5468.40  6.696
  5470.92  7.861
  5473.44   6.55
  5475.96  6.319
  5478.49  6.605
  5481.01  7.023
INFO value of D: 3.3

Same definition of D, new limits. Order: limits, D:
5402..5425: 7.5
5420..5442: 4.7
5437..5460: 6.8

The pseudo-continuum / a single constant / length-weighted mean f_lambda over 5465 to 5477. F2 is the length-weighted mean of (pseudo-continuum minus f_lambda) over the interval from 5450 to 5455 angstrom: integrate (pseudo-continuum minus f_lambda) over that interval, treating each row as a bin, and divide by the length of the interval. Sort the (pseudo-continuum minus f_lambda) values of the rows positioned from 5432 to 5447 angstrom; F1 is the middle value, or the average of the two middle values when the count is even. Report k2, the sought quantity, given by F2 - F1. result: 2.0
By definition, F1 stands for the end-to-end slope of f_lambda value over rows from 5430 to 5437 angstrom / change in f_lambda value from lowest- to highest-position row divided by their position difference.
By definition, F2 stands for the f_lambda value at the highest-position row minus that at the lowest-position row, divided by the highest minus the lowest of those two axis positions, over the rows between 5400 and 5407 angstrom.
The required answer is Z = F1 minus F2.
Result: 0.11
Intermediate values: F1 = -0.2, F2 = -0.32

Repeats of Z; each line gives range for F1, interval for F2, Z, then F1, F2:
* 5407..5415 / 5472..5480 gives 0.45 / 0.5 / 0.01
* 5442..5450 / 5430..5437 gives -0.28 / -0.5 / -0.21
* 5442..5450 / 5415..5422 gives -0.40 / -0.5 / -0.10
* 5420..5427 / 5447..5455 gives -0.15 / -0.1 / 0.05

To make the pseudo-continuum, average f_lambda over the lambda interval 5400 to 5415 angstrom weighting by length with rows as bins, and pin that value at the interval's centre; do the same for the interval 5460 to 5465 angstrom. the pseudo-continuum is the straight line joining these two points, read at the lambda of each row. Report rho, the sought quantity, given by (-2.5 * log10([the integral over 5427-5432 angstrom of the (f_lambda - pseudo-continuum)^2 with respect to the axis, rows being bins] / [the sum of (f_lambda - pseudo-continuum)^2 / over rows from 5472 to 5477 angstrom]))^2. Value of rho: 14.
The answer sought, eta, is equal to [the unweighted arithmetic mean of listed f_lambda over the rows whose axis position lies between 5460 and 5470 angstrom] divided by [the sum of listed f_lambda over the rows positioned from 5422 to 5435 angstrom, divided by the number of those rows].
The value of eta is 0.88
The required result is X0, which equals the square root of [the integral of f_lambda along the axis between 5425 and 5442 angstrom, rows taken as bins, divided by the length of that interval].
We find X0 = 2.72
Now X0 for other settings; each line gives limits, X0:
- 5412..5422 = 2.82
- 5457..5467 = 2.55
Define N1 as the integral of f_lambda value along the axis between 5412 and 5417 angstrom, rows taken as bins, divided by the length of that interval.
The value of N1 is 8.5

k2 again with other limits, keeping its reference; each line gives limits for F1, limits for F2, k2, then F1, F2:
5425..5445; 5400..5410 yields 1.1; -0.9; 0.19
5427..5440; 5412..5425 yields -0.2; -0.8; -1.04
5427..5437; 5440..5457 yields 0.7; -0.6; 0.17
